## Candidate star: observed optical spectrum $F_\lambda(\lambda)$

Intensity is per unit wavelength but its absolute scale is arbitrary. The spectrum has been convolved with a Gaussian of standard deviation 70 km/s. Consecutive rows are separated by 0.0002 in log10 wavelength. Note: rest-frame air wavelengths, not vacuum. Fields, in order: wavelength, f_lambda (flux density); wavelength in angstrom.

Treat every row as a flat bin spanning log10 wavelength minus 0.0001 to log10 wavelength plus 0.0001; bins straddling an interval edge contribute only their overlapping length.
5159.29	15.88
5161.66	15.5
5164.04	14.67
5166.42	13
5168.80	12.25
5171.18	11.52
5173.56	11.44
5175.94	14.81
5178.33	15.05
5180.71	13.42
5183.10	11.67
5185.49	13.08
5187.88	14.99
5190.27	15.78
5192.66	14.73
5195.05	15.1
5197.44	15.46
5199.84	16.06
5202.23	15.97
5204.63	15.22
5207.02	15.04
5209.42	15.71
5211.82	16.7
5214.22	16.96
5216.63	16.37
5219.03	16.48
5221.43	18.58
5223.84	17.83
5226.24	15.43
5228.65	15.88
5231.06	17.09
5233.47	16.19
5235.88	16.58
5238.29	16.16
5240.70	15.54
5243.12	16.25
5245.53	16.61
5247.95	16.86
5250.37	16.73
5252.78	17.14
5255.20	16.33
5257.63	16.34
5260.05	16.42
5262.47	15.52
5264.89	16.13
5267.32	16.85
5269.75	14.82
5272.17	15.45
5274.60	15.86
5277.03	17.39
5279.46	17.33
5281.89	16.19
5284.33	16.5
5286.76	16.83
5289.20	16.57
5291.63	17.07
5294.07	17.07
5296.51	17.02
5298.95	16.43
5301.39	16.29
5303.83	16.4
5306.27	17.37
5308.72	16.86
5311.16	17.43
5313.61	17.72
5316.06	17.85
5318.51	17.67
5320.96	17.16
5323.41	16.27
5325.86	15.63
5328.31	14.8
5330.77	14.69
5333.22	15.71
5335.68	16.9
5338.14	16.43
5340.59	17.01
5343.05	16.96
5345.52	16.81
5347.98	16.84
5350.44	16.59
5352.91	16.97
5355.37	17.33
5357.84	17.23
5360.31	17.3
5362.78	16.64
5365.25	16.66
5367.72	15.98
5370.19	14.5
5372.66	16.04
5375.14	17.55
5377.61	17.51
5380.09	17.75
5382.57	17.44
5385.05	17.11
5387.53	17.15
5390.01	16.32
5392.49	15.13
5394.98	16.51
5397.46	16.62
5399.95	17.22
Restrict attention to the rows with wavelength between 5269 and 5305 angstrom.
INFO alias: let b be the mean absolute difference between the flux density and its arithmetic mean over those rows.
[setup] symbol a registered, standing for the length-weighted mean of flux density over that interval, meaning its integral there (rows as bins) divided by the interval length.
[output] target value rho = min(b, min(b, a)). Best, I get 0.52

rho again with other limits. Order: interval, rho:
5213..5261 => 0.51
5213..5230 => 0.86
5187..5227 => 0.80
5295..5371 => 0.63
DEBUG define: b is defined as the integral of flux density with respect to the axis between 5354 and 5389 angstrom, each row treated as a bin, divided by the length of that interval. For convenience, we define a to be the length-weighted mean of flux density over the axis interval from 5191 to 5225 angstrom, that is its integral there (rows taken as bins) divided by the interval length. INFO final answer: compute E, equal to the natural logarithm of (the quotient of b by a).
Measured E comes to 0.043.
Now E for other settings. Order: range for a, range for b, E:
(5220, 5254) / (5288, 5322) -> 0.026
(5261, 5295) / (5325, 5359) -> 0.002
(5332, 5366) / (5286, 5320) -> 0.014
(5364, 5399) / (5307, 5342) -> 0.000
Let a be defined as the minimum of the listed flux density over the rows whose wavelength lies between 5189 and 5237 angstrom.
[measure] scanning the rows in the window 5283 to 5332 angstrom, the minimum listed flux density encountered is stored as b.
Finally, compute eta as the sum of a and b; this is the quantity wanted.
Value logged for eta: 29.4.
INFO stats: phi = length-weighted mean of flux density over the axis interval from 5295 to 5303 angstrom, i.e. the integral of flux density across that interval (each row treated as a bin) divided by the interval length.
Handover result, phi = 16.6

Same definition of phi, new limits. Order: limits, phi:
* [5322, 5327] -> 16.0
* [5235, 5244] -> 16.1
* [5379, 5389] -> 17.3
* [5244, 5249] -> 16.7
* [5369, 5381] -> 16.7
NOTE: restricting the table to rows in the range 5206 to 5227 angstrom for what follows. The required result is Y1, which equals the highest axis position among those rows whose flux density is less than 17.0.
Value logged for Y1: 5226.24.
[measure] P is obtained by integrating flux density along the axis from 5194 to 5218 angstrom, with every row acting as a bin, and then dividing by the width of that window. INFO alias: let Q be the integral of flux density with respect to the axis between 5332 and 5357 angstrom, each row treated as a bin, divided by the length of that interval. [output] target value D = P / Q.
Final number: 0.95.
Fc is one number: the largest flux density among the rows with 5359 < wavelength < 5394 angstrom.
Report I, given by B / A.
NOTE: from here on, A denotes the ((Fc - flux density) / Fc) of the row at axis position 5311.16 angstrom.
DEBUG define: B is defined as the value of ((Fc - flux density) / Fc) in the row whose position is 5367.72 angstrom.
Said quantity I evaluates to 5.5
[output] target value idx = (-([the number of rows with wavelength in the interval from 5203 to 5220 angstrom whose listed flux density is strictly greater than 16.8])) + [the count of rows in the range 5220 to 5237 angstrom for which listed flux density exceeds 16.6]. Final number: 2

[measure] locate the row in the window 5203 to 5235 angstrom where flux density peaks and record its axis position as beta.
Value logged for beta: 5221.43 angstrom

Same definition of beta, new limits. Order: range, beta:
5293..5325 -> 5316.06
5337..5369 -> 5355.37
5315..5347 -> 5316.06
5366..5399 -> 5380.09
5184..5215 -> 5214.22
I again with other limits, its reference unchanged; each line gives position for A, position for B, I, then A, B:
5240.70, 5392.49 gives 1.2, 0.12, 0.15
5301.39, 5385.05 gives 0.4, 0.08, 0.04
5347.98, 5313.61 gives 0.0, 0.05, 0.00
